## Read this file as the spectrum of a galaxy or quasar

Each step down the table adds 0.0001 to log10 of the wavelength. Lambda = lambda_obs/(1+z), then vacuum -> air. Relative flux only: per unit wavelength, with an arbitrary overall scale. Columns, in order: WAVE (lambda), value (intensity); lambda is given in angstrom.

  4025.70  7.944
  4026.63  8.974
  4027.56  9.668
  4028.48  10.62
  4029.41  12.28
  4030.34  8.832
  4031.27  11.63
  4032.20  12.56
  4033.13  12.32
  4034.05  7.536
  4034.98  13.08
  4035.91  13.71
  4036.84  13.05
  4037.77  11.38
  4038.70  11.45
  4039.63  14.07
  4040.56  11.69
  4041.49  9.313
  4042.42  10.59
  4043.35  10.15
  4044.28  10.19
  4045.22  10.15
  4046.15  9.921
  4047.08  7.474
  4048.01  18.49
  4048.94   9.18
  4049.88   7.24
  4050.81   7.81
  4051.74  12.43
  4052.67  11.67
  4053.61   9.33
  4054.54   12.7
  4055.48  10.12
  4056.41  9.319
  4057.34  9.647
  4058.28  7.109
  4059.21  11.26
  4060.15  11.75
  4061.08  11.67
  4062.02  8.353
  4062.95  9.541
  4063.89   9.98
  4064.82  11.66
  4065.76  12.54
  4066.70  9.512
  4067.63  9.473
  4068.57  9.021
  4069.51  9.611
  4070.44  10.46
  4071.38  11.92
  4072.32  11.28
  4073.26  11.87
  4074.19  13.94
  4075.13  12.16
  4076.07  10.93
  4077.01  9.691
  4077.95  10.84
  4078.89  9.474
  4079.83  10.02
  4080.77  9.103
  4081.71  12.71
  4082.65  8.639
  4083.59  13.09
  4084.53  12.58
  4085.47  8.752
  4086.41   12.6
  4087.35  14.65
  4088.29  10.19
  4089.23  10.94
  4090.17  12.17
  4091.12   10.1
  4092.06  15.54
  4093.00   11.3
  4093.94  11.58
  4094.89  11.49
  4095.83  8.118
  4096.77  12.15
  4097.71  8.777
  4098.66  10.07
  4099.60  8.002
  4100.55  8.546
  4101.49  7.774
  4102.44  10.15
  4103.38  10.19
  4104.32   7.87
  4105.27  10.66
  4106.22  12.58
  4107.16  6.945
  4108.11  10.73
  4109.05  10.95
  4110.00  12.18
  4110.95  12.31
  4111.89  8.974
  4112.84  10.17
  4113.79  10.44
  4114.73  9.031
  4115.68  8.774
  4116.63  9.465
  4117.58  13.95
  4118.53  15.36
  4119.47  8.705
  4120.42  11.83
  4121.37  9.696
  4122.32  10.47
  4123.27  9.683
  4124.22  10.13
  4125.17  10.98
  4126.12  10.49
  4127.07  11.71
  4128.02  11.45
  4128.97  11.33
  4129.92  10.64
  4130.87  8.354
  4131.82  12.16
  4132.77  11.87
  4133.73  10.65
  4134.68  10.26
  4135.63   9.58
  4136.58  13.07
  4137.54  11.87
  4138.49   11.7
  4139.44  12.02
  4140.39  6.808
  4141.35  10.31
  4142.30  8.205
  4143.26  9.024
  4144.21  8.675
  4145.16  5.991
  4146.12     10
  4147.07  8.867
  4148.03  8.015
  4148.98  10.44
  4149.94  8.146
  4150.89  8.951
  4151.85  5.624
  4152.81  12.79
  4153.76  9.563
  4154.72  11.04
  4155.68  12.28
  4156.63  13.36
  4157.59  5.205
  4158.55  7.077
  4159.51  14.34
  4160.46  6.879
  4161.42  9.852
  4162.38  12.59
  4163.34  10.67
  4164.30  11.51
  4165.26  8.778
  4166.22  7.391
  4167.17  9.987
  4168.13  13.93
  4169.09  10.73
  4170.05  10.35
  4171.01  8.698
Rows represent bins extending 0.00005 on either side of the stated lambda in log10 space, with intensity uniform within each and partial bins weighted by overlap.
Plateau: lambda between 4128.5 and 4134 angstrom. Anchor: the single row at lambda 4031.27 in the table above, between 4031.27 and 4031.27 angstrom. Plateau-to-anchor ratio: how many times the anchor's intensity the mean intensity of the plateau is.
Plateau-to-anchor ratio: 0.93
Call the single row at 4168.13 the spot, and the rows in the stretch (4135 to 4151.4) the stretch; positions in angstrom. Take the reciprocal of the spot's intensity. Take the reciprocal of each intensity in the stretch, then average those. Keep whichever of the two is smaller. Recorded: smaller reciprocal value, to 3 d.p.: 0.072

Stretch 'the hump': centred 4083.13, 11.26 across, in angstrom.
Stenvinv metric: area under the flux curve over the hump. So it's 125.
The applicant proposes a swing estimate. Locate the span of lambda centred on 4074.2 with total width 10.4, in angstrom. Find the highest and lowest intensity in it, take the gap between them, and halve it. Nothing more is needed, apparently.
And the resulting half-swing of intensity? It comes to 2.2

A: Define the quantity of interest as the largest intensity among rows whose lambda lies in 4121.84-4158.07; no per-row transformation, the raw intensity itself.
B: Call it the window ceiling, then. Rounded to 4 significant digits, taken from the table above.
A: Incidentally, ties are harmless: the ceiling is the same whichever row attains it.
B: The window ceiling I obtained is 13.36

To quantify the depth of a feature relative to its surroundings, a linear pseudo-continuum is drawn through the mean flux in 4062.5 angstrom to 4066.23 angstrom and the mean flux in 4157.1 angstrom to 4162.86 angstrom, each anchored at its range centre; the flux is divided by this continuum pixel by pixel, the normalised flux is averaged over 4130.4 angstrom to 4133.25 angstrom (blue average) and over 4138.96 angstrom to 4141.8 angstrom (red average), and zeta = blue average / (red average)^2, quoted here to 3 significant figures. 1.09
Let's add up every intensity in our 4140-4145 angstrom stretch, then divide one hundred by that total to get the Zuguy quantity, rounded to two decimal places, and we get 2.32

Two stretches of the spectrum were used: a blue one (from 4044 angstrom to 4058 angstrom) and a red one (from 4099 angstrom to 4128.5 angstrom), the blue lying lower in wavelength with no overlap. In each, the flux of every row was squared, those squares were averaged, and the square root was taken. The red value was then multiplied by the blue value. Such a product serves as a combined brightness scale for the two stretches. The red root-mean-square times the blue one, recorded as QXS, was 112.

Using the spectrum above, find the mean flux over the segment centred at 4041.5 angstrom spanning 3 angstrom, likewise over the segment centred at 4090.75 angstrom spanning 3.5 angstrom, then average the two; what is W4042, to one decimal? 11.4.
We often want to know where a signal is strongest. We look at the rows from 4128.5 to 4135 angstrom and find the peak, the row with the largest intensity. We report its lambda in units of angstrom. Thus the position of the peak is 4131.82 angstrom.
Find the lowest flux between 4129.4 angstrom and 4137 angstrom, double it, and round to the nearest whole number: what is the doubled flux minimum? 17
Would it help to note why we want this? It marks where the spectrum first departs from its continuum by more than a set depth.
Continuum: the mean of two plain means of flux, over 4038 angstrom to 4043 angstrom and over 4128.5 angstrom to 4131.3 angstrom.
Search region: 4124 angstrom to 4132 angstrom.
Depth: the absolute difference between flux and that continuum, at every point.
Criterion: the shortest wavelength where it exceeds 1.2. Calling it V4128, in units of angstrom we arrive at 4130.87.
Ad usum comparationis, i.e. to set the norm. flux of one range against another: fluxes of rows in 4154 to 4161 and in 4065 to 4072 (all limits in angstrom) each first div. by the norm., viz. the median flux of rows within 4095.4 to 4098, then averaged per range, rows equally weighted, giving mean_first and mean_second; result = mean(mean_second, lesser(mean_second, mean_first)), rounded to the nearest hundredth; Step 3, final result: 1.16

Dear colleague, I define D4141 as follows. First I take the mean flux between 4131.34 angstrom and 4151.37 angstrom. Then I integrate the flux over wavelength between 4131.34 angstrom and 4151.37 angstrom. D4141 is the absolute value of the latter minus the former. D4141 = 187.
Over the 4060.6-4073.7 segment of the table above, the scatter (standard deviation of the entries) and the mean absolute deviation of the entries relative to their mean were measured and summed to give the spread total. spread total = 2.4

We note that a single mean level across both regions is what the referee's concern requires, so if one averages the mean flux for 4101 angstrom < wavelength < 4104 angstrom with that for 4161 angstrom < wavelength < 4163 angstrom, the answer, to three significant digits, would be 10.3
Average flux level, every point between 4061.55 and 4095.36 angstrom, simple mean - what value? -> 11.0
